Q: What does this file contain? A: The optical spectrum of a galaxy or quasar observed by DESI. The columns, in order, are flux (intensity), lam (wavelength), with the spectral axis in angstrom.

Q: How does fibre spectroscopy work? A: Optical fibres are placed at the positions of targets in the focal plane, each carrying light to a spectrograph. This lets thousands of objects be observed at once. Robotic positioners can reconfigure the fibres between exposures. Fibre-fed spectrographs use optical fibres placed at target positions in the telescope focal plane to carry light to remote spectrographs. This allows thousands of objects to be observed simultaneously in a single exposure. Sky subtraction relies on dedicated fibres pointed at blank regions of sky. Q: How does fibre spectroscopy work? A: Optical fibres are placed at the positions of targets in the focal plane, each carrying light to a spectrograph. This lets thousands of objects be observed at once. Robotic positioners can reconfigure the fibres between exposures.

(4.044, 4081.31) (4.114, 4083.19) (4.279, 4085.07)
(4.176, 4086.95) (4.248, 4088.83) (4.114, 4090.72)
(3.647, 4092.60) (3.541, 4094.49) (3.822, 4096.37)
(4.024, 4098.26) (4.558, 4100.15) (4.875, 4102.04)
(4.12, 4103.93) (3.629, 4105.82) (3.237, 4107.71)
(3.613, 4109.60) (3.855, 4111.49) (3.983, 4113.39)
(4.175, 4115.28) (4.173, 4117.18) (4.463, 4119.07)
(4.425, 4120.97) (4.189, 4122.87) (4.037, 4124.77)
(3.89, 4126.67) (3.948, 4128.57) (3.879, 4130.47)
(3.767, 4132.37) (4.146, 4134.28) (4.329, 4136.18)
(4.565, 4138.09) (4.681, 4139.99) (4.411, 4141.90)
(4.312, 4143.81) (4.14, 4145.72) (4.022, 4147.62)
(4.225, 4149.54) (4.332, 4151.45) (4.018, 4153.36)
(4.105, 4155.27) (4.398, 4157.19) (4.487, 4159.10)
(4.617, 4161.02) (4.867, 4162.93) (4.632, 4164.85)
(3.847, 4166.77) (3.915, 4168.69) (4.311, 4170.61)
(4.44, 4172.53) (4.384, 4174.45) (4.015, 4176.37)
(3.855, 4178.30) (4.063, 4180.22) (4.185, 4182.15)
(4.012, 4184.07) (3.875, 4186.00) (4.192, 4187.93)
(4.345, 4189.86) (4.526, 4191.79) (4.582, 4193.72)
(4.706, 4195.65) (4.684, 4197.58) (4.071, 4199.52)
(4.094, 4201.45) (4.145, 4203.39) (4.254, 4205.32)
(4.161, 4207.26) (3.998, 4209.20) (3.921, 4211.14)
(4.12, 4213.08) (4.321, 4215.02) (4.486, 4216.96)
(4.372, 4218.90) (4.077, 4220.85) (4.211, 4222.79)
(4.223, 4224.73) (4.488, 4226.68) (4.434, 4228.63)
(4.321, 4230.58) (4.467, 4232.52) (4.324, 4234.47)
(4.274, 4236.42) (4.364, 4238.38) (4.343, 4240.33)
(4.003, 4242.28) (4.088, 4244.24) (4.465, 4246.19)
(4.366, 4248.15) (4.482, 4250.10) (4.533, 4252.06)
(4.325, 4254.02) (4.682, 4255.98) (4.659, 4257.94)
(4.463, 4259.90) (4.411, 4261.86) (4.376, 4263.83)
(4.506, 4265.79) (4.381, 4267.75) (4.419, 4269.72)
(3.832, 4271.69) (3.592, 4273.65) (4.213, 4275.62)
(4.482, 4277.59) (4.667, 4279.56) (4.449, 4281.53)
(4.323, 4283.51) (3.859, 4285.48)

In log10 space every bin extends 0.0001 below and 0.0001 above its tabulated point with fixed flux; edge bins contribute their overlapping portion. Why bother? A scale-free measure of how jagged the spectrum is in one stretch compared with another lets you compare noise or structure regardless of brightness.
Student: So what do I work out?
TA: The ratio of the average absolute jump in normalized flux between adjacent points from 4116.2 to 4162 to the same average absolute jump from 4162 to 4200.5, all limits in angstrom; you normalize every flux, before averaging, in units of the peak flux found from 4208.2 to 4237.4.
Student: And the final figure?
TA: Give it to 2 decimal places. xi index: 0.75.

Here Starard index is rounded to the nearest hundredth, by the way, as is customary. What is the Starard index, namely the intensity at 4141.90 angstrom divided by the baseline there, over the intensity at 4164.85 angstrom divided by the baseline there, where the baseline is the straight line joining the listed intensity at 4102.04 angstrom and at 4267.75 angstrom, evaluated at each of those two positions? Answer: 0.94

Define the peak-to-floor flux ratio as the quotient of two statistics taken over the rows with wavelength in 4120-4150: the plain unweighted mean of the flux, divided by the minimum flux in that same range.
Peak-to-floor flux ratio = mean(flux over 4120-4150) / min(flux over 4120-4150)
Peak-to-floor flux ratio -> 1.11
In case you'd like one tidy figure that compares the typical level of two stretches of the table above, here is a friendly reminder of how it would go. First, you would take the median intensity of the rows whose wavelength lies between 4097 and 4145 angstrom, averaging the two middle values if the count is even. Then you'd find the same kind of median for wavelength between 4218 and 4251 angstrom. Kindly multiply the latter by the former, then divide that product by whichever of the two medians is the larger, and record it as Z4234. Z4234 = 4.15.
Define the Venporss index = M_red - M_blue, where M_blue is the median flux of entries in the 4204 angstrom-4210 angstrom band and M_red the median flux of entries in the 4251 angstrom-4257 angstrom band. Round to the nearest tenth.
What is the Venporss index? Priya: 0.4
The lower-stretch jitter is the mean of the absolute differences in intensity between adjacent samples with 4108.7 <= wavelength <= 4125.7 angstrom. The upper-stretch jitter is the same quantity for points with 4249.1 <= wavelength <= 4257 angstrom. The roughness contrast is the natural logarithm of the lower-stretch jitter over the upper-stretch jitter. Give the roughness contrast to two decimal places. -0.25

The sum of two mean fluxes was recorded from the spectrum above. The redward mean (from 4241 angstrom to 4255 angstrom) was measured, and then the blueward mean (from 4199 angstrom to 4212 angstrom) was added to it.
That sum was 8.42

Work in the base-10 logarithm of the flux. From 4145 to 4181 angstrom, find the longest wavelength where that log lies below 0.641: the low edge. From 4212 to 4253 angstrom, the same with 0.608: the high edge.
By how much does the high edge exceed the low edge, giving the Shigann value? 62.1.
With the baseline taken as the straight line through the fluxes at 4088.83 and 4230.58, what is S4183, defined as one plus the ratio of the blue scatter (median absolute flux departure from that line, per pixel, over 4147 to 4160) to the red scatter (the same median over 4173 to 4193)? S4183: 1.8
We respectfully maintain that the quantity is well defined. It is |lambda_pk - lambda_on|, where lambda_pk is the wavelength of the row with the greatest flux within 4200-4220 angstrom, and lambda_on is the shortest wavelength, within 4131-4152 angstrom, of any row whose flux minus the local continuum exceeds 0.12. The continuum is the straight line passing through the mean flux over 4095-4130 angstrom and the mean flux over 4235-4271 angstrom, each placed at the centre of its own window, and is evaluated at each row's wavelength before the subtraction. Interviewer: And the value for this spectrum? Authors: 80.8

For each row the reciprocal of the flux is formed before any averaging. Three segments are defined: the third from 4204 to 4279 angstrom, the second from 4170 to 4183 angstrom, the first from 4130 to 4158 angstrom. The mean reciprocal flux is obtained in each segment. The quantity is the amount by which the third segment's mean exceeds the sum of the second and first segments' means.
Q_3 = -0.244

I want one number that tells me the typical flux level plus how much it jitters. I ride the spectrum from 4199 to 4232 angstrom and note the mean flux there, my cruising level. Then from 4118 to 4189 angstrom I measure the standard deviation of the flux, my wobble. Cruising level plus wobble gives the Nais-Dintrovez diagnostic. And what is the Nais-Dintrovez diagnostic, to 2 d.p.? 4.49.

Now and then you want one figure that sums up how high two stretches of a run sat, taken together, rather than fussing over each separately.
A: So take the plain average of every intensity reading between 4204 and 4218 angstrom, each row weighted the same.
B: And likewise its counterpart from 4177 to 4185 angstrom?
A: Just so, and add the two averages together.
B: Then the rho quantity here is 8.21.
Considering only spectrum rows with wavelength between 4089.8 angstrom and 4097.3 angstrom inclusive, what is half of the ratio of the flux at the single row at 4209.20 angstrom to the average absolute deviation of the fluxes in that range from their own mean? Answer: 10.7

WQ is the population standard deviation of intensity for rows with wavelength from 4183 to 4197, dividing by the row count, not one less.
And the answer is 0.29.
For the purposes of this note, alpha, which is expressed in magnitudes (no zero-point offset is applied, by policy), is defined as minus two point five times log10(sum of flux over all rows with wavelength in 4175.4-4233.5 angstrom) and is -5.3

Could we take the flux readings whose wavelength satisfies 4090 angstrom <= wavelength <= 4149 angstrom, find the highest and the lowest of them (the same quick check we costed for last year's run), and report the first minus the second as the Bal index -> 1.6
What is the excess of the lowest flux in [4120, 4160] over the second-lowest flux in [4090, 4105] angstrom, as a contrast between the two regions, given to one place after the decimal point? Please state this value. 0.1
